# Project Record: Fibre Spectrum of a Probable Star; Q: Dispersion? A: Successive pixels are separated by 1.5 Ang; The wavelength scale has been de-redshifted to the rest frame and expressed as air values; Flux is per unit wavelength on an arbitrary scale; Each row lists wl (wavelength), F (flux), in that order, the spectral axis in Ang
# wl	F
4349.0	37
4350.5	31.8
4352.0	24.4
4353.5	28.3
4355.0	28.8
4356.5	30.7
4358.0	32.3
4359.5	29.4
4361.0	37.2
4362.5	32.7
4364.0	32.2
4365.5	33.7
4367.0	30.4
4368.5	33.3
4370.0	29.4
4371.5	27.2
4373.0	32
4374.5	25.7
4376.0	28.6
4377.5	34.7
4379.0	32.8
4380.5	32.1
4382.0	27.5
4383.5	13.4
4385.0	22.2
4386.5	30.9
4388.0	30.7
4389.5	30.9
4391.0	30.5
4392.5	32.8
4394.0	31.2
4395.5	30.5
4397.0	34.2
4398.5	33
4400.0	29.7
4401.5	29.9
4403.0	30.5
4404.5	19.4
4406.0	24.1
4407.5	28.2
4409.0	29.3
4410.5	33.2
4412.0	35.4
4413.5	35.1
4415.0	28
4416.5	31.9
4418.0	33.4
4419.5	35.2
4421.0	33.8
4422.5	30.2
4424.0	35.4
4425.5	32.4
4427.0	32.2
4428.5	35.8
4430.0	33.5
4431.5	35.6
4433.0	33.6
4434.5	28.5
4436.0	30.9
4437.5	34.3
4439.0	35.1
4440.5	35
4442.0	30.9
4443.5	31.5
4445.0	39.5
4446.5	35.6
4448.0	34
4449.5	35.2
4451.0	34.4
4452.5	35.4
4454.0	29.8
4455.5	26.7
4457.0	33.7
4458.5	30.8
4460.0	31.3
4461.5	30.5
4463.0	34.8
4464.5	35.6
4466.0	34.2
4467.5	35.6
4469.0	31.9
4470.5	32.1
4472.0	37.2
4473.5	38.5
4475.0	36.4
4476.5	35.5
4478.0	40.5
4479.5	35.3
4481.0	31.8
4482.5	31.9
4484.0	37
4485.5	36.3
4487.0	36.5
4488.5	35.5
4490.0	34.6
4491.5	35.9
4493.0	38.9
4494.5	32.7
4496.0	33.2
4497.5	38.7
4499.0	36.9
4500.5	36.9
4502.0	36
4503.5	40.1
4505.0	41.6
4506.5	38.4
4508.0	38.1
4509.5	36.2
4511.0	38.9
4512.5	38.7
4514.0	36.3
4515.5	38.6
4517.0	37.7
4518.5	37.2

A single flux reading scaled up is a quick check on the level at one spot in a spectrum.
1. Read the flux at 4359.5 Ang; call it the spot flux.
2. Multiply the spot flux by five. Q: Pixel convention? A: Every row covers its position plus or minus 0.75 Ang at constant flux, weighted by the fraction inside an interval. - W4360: 147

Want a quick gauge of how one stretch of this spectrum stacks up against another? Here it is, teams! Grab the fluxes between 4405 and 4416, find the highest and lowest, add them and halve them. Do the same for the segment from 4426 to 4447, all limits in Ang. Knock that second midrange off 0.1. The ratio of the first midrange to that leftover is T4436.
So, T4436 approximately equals -0.88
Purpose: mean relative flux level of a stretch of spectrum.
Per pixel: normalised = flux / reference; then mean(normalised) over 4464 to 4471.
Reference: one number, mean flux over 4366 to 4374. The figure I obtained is 1.11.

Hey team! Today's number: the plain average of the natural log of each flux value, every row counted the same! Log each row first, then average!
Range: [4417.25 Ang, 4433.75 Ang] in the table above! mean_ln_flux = 3.52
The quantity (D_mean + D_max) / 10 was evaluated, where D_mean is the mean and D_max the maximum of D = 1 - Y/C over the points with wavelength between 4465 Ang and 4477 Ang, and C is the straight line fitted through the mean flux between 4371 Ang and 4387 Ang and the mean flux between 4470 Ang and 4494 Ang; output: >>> 0.008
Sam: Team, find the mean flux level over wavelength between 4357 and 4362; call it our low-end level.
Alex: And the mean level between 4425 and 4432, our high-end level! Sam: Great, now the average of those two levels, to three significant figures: 33.4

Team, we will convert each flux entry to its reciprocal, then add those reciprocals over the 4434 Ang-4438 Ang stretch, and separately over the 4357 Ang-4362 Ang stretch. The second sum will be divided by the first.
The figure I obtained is 0.95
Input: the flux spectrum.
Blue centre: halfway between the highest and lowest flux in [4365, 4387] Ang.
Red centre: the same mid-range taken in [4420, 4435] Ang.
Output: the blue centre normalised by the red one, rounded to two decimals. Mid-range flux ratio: 0.75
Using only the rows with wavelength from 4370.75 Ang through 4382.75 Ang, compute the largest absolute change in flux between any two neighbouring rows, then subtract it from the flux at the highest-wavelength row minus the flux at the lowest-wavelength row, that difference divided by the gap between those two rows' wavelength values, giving -6.3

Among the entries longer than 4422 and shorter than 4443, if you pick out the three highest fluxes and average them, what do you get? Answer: 35.6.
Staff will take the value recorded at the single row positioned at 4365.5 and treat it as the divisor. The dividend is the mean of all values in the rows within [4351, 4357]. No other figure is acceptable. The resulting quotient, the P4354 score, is 0.83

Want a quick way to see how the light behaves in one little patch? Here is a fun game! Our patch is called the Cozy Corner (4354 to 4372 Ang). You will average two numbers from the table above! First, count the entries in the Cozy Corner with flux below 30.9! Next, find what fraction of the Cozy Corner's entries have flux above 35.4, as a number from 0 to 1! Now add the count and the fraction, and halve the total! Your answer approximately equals 3.0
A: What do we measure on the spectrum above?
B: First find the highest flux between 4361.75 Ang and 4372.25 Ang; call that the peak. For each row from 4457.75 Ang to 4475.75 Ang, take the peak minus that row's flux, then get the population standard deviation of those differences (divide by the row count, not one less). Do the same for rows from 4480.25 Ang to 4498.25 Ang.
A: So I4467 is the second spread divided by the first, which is 0.907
